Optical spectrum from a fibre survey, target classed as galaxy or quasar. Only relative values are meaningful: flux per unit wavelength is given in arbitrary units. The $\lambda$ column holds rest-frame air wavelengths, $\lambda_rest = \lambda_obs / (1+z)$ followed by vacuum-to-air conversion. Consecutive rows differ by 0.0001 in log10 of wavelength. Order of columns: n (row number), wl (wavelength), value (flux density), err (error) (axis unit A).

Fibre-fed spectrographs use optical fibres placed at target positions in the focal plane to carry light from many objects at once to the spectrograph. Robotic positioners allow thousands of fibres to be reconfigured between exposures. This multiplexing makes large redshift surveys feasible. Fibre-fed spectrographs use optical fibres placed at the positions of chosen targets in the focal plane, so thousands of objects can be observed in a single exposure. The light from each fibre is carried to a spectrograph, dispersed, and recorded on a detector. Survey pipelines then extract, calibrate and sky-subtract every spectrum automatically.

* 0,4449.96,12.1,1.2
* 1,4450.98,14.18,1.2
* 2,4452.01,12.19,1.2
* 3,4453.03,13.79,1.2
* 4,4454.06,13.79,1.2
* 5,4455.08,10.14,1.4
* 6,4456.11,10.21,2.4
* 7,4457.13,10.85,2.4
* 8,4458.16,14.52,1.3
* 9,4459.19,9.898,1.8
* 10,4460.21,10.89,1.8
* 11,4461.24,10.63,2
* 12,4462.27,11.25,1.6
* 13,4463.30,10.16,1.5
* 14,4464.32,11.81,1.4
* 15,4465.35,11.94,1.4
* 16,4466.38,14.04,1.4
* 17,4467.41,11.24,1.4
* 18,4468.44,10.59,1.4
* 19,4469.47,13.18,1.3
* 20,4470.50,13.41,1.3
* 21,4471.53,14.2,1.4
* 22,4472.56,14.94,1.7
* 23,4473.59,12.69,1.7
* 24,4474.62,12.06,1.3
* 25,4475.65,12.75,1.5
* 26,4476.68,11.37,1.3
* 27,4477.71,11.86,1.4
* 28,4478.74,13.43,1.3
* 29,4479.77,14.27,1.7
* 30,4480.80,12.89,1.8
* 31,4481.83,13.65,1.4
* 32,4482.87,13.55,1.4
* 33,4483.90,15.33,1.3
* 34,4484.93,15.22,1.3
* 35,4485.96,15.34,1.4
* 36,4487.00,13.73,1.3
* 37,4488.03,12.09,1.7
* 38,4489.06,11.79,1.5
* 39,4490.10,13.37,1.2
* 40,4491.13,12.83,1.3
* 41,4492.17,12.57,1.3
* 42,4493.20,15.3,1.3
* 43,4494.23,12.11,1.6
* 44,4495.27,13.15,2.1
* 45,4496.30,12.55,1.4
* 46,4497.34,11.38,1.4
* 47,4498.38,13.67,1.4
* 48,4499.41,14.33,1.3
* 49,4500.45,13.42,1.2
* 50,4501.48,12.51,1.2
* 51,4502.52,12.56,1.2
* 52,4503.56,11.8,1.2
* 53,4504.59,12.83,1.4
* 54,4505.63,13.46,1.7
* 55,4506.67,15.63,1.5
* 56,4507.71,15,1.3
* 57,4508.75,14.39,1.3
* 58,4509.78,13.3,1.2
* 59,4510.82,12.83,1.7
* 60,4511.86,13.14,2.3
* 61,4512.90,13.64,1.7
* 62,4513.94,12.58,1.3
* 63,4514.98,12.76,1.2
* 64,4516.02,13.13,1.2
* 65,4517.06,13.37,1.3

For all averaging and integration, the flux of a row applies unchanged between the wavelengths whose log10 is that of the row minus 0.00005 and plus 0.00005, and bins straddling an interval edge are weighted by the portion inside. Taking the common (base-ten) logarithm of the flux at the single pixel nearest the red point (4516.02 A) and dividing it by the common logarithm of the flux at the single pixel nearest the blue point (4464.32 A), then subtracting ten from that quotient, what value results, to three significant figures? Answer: -8.96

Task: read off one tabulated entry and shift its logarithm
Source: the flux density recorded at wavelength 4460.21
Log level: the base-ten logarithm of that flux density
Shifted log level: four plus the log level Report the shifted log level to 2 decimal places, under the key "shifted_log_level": 5.04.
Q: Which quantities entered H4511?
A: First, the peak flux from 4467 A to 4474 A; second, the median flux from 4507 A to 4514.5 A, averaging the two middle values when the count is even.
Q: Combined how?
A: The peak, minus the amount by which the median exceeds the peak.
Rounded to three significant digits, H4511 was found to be 16.6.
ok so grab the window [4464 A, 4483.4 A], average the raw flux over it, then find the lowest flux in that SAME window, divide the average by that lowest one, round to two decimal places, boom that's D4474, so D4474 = 1.21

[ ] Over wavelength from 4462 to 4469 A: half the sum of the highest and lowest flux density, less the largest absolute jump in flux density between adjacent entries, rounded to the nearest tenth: 9.3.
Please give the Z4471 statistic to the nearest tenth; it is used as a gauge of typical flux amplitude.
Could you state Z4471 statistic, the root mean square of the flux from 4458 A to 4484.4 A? 12.6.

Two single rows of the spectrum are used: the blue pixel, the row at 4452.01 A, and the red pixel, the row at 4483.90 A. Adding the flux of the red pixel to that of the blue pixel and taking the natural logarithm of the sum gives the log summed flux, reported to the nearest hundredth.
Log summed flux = 3.31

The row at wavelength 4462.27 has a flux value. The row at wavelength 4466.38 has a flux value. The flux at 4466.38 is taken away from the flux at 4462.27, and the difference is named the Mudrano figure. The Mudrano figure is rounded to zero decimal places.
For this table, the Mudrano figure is -3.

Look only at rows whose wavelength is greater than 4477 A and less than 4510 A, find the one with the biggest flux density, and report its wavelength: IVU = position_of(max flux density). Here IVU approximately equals 4506.67 A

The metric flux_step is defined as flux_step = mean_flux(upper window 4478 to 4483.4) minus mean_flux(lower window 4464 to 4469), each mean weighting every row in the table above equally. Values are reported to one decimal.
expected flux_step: 1.6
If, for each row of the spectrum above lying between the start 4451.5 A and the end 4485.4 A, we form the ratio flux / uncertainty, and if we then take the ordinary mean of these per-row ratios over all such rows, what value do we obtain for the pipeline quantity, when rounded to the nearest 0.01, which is 8.61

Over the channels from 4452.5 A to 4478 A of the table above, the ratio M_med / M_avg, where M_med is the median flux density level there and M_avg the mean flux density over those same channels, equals 0.981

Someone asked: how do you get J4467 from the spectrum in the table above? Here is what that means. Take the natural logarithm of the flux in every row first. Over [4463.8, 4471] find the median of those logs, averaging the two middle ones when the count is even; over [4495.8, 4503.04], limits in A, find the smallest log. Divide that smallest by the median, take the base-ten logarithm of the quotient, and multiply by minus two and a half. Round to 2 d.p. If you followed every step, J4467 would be 0.02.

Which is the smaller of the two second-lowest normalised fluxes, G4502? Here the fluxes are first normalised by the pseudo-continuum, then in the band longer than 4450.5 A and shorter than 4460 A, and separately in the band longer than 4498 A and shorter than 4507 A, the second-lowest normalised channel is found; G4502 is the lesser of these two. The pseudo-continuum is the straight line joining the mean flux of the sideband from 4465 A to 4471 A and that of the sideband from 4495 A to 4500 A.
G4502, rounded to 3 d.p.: 0.836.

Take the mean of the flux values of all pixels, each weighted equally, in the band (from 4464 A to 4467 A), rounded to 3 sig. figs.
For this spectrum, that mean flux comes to 12.6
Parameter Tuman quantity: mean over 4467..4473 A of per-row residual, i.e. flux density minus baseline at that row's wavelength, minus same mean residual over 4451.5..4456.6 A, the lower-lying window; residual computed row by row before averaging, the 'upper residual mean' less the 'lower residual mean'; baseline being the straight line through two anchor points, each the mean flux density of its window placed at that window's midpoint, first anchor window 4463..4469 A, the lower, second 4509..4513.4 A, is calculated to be 0.3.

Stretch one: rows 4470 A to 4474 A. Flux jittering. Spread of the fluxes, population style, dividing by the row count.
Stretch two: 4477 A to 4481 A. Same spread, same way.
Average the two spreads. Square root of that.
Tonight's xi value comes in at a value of 0.93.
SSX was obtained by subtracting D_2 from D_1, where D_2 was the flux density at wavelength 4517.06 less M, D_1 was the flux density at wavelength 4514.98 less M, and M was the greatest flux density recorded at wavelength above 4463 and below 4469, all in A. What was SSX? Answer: -0.61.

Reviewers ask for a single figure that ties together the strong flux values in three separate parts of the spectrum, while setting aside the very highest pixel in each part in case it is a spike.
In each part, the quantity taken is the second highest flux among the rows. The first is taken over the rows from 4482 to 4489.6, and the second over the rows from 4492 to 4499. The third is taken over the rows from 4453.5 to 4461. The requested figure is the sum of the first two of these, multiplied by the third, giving 400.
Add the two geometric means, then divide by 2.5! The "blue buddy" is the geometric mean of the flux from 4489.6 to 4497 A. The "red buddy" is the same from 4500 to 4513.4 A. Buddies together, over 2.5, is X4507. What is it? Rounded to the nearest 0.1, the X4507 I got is 10.6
